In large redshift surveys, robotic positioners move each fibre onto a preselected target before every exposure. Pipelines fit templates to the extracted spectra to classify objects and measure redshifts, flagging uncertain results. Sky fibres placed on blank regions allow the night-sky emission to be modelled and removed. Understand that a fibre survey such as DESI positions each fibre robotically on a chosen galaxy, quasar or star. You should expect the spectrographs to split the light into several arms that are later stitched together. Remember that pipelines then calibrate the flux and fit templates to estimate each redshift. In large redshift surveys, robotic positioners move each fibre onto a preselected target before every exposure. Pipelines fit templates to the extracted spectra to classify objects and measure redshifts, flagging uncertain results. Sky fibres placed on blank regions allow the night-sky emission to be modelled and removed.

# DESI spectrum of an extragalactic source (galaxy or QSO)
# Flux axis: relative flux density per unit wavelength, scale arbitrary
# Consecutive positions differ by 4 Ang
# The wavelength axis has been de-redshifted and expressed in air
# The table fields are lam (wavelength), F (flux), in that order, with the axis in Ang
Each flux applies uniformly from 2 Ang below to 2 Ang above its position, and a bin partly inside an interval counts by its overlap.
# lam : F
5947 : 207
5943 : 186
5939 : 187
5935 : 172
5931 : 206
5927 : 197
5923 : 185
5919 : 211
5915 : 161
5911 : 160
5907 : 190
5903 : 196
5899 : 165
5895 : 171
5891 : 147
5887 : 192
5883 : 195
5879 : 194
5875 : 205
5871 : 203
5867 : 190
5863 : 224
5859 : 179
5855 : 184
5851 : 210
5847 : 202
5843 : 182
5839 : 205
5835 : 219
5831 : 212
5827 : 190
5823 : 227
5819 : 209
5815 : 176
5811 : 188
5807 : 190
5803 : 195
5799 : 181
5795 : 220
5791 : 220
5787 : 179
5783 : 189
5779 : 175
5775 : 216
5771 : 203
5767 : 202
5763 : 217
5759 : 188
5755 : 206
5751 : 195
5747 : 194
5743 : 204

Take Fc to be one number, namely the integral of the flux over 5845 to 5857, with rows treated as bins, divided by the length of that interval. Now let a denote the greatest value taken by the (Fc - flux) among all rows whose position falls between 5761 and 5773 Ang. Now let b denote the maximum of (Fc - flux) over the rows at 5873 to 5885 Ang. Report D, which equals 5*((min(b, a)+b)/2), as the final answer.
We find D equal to 3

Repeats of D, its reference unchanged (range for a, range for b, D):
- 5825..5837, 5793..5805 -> 66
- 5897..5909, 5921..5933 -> 68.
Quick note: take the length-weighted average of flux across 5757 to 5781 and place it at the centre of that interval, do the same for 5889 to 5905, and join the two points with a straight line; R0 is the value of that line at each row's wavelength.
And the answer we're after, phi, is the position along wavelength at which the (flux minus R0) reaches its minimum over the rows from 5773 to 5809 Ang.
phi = 5779 Ang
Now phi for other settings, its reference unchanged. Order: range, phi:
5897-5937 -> 5911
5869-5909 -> 5891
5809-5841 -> 5815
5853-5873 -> 5859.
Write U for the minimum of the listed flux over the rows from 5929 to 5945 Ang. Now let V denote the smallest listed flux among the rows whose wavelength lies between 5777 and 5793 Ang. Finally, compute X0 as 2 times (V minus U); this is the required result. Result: 6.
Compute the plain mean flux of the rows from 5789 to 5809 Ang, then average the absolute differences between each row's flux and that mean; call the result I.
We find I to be 15.0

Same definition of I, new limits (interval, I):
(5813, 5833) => 15.8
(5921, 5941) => 9.7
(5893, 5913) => 13.3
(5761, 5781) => 11.3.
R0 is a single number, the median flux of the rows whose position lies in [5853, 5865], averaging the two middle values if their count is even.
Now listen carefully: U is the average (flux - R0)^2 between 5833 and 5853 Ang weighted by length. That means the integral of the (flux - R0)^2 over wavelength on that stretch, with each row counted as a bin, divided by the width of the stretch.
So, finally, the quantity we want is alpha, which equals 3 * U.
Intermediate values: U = 534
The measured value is 1602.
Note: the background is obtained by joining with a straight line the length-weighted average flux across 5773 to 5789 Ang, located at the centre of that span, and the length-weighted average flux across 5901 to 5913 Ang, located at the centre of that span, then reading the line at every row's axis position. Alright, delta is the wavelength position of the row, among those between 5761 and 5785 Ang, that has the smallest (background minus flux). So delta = 5763 Ang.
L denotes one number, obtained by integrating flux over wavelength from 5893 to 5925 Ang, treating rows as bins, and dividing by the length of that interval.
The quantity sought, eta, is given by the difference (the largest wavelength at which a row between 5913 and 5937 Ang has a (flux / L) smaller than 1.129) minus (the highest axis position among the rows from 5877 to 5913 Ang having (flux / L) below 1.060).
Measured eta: 24 Ang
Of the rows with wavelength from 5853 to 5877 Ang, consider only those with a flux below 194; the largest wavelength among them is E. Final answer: 5867 Ang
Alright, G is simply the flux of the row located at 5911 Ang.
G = 160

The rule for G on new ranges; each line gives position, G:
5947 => 207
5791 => 220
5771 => 203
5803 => 195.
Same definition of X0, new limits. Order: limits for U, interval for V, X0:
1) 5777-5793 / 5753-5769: 26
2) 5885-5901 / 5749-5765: 82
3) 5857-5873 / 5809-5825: -6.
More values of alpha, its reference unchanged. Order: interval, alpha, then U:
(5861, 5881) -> 1523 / 508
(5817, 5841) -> 2480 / 827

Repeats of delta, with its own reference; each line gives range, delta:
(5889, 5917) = 5903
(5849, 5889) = 5863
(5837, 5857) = 5851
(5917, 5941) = 5919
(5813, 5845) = 5823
